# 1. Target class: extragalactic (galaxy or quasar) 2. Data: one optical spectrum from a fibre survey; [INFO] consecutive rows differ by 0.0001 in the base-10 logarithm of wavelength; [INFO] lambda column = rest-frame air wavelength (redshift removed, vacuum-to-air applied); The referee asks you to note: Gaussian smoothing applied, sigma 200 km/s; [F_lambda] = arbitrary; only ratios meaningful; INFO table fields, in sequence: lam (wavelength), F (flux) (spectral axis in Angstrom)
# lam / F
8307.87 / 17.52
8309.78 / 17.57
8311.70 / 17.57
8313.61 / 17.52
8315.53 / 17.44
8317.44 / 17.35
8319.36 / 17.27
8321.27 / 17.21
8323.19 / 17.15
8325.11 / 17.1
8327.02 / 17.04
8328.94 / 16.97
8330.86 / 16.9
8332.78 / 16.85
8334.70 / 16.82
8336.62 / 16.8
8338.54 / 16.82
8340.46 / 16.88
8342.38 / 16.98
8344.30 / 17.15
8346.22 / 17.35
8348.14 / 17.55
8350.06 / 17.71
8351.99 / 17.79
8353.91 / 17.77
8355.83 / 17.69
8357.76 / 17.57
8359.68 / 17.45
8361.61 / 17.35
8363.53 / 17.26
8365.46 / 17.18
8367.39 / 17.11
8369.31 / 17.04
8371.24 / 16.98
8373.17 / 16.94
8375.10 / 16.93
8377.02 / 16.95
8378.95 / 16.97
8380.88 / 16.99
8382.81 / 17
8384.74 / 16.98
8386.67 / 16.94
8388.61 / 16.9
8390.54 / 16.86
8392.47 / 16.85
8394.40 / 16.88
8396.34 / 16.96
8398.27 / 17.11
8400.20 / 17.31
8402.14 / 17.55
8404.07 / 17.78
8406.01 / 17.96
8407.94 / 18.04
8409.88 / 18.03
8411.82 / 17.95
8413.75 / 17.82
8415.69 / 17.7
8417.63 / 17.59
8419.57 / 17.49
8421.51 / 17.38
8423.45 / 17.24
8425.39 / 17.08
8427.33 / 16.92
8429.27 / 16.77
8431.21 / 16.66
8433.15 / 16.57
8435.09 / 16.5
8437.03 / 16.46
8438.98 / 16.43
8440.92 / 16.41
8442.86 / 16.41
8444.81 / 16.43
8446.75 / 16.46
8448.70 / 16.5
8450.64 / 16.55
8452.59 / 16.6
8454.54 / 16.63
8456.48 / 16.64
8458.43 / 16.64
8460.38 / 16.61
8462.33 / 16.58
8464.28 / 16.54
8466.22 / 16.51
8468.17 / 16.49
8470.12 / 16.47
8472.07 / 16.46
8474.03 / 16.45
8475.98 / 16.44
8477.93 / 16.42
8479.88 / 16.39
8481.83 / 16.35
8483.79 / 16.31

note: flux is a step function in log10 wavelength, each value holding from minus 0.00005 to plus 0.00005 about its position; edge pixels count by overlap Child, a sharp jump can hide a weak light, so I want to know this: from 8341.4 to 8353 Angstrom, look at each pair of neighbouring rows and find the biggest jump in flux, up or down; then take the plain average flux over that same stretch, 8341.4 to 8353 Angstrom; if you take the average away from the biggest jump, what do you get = -17.2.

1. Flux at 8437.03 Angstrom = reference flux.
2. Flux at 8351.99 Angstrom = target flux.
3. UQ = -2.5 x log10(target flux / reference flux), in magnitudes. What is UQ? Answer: -0.084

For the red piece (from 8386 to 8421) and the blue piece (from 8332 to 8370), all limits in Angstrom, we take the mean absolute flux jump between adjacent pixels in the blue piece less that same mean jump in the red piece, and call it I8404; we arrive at -0.01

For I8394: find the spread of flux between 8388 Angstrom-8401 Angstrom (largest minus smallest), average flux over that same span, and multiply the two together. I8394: 8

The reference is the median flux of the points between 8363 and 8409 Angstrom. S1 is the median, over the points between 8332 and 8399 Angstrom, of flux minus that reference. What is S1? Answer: 0.0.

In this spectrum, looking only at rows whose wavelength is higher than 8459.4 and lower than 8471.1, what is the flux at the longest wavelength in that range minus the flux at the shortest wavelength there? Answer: -0.1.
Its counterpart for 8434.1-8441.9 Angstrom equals -0.1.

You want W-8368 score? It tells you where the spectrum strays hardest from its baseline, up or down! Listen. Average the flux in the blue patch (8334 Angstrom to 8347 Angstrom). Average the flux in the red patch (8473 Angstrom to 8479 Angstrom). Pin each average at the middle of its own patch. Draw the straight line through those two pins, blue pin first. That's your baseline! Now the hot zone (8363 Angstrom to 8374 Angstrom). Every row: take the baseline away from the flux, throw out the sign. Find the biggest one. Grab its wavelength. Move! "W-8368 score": 8363.53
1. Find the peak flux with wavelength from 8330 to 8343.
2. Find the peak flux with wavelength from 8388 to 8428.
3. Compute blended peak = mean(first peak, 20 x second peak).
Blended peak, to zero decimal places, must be 189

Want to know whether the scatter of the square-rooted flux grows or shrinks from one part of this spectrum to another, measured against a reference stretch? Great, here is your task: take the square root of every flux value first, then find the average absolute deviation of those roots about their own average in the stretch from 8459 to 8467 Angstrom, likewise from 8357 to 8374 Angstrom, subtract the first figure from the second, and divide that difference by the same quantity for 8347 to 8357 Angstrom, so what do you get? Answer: 2.2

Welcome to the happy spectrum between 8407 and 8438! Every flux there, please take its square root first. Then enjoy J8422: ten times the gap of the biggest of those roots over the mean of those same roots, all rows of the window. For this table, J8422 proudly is 0.9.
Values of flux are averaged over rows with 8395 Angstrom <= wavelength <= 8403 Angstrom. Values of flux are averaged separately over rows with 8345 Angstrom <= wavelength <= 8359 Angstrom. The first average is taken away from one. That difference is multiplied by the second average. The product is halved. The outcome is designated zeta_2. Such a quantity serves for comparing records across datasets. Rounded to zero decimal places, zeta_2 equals -143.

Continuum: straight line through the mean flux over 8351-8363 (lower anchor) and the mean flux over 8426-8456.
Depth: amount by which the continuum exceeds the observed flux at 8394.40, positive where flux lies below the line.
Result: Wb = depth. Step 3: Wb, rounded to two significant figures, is 0.25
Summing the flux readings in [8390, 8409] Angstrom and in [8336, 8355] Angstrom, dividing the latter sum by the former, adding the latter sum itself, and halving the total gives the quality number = 86.9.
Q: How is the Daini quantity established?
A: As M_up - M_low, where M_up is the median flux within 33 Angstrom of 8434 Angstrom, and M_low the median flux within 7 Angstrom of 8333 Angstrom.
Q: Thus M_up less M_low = -0.2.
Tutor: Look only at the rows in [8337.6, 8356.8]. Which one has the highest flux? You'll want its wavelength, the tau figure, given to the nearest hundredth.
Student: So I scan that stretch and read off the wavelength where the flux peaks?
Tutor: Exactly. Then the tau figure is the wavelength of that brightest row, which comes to 8351.99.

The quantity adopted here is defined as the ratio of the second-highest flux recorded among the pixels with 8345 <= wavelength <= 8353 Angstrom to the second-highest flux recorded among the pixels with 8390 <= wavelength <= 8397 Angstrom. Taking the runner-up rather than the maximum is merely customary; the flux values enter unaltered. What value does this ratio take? 1.05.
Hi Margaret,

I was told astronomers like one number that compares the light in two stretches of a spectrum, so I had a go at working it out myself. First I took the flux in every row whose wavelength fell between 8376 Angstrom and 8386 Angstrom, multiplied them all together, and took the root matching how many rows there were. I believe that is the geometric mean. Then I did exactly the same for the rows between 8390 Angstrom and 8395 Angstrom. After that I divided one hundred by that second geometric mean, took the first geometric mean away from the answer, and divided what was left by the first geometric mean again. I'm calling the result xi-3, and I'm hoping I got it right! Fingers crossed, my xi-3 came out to -0.651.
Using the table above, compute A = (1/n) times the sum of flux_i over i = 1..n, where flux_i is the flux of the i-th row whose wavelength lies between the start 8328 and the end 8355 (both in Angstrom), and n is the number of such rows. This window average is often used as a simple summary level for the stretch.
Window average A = 17.2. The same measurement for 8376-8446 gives 17.1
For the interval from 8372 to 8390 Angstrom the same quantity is 17.0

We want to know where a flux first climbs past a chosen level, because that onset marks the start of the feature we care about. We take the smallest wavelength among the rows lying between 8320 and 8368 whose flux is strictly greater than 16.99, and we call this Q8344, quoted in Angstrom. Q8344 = 8321.27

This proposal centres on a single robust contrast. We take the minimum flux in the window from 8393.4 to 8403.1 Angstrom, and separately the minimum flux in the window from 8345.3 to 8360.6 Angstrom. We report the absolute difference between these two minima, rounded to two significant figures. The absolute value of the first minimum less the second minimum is 0.47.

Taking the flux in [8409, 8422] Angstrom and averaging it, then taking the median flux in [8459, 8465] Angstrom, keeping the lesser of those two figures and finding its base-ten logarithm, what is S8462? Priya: 1.22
